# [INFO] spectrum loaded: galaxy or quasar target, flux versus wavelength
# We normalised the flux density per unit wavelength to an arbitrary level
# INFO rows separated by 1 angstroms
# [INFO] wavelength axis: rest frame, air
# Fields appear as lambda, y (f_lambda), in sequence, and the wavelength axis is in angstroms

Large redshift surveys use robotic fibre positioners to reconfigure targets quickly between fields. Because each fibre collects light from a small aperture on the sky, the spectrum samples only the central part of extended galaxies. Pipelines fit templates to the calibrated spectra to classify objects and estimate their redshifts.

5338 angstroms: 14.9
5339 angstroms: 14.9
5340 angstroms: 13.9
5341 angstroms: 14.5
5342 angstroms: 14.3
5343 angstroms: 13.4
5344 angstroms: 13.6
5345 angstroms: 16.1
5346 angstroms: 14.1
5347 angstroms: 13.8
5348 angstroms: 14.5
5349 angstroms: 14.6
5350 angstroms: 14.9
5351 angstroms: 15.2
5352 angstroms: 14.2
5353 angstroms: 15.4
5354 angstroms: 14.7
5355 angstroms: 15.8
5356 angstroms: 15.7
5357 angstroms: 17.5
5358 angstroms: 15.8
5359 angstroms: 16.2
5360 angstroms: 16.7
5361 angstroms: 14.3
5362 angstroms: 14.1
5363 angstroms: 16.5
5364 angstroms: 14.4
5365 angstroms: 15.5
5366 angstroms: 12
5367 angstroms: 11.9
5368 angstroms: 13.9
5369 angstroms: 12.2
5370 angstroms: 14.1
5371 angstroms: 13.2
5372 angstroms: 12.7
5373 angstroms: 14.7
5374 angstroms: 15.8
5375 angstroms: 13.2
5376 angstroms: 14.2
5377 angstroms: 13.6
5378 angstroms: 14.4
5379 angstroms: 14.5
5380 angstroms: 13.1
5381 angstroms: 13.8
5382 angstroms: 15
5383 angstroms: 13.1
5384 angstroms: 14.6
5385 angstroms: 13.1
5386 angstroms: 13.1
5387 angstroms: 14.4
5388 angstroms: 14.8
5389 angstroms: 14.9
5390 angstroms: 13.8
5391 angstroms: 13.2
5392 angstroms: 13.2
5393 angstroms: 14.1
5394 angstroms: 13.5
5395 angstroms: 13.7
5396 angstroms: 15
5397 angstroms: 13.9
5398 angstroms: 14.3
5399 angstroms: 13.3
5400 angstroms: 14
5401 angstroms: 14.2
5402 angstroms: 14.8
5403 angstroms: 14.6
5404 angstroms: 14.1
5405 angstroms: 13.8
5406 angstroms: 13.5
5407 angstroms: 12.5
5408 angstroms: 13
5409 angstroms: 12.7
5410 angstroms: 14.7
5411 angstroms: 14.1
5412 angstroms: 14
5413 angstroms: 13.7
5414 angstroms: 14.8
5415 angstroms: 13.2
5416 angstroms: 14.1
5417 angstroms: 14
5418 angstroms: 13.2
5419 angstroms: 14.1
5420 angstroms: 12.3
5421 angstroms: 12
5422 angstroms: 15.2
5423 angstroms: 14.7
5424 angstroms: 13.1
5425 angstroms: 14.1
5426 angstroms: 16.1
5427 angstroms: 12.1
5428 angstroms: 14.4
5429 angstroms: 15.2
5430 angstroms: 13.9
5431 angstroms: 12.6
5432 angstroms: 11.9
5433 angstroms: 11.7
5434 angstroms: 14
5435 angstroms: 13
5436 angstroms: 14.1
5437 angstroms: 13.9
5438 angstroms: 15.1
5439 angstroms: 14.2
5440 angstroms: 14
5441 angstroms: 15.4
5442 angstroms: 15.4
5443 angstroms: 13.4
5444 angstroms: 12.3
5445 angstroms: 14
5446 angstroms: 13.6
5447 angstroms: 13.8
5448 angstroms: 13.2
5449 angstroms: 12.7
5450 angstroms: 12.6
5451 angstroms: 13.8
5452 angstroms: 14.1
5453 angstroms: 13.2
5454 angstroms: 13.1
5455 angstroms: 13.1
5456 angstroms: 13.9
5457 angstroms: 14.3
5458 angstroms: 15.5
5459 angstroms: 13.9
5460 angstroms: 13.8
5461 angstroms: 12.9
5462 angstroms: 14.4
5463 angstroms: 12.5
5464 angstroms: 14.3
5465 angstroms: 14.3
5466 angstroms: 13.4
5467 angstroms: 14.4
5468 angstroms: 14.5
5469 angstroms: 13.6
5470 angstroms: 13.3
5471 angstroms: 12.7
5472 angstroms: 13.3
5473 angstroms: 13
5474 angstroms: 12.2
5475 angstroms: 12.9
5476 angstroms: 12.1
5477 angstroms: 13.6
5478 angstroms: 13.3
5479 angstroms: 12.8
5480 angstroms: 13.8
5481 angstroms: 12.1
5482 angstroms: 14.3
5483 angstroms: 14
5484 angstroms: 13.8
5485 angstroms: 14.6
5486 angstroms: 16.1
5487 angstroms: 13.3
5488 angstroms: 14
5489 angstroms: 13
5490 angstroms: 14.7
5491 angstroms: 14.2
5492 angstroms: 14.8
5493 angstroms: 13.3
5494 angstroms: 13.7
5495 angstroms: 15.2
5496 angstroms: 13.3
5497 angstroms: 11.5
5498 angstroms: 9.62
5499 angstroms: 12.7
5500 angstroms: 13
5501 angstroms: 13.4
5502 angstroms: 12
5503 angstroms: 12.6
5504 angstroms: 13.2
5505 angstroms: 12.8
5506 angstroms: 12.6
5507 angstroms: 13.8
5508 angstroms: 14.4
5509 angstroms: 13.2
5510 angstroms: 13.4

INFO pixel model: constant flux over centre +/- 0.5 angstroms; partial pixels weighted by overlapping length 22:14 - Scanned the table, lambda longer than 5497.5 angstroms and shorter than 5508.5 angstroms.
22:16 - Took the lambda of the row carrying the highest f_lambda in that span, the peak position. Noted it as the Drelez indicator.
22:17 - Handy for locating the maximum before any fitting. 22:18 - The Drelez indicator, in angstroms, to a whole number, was 5508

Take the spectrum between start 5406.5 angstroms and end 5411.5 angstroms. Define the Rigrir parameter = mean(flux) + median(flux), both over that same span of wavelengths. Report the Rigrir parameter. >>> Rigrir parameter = 26.4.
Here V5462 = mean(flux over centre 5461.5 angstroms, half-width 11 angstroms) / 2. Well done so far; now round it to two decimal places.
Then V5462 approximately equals 6.87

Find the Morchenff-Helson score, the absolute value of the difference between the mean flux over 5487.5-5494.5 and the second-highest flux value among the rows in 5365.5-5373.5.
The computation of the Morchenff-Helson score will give 0.1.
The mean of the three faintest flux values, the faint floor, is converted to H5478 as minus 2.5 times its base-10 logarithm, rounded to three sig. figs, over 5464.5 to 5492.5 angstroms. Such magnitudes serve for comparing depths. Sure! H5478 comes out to -2.71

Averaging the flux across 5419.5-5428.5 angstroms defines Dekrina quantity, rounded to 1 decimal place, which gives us 13.8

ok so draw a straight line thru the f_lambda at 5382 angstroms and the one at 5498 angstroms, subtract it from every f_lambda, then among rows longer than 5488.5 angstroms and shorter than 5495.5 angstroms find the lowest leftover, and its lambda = 5489 angstroms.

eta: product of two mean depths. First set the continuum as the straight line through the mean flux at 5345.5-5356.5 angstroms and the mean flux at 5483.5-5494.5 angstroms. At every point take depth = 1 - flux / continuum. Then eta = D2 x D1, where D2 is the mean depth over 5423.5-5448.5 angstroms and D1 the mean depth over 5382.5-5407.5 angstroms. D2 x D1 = 0.0020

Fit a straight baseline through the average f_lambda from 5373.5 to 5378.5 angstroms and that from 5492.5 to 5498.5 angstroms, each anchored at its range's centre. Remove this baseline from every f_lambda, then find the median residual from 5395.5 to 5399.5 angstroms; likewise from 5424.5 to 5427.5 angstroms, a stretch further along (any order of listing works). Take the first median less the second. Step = -0.34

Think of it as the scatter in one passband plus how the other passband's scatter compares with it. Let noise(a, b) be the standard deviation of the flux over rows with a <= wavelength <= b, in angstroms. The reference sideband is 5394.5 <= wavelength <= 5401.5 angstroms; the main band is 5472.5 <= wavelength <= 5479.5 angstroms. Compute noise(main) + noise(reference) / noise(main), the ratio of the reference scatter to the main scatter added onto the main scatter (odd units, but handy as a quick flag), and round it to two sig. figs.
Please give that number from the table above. 1.5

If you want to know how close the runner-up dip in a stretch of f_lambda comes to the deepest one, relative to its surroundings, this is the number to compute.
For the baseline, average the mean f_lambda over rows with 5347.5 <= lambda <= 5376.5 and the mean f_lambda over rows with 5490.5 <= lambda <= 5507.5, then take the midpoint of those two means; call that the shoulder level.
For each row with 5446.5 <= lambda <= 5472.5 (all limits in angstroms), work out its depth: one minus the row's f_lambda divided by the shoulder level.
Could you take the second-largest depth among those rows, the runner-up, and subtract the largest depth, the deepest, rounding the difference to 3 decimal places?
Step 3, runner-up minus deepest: -0.007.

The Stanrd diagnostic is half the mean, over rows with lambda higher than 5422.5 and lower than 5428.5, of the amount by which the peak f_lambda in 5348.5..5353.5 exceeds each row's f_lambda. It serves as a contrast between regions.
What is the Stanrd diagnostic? 0.66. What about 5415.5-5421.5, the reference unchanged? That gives 1.06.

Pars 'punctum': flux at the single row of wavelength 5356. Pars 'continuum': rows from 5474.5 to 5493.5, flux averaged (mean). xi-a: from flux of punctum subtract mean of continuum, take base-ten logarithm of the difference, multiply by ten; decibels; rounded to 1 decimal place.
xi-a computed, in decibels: 3.0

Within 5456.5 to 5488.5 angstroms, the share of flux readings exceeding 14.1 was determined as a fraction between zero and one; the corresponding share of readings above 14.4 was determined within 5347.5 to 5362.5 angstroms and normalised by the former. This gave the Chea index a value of 2.6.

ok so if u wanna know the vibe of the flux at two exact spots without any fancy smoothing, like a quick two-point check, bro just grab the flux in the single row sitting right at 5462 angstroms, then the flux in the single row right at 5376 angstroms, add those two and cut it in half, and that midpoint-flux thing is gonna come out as 14.3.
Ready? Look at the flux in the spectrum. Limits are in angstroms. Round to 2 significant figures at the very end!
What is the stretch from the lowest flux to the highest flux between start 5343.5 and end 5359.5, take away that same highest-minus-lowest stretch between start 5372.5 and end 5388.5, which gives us 1.2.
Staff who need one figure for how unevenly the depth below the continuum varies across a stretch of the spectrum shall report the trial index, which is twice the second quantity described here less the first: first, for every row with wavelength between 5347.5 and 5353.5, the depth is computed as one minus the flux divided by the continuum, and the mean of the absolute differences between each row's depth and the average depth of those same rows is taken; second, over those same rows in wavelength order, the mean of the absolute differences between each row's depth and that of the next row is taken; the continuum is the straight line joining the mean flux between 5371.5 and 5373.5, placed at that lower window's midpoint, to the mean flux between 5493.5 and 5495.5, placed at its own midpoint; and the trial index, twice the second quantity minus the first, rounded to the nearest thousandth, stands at 0.058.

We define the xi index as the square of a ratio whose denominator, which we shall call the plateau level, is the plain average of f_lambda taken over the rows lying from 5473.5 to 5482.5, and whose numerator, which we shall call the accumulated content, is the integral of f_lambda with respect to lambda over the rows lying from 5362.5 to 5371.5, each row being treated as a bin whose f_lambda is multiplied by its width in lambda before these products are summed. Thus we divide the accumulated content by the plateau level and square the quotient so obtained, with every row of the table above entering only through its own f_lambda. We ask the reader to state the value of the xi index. 90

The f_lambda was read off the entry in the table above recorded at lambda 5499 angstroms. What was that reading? 12.7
